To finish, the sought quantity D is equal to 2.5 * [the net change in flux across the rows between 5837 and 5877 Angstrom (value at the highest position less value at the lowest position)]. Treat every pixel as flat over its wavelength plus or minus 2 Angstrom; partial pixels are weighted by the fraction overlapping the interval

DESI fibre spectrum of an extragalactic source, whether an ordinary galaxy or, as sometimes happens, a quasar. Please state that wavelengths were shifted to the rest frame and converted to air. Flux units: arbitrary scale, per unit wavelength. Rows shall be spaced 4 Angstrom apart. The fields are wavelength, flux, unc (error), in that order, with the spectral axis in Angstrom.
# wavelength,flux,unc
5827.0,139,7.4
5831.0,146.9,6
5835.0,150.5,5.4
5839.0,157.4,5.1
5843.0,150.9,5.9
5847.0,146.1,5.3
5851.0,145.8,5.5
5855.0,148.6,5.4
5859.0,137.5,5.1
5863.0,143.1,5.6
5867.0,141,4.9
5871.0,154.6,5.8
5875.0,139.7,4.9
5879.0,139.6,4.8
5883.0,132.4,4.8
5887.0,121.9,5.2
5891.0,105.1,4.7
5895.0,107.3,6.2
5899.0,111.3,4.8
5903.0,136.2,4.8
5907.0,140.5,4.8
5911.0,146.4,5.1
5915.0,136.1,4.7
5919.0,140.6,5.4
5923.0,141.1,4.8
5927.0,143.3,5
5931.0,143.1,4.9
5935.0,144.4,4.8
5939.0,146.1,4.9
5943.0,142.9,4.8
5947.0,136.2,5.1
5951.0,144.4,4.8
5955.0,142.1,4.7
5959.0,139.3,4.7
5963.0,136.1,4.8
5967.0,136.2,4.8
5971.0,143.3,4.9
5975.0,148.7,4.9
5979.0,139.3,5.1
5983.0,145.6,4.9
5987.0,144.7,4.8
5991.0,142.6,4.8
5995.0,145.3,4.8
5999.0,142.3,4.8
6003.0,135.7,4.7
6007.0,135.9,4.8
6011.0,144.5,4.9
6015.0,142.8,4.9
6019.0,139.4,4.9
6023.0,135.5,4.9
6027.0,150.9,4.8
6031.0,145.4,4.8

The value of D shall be -44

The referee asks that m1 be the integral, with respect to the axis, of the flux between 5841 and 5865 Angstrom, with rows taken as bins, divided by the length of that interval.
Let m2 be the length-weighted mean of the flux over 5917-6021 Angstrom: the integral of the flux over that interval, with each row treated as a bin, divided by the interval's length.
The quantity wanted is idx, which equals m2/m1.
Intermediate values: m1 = 145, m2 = 142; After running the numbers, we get 0.98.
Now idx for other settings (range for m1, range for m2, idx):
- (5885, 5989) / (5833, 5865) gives 1.08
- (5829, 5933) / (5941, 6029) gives 1.02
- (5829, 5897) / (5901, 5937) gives 1.01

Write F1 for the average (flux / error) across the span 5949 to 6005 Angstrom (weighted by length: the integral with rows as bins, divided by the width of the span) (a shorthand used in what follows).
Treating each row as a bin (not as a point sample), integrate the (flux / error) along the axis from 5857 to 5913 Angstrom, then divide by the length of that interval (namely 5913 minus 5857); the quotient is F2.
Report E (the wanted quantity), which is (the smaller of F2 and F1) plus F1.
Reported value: 55.6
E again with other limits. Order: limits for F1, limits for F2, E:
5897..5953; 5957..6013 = 56.9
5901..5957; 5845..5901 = 54.7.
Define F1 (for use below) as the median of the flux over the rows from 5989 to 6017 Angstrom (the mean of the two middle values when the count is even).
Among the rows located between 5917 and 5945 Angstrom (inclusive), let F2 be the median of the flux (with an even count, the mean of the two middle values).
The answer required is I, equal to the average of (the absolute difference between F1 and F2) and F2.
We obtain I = 71.8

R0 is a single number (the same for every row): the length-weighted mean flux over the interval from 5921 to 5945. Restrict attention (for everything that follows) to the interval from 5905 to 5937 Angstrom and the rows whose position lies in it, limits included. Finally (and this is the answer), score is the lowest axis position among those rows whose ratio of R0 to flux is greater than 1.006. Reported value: 5907.0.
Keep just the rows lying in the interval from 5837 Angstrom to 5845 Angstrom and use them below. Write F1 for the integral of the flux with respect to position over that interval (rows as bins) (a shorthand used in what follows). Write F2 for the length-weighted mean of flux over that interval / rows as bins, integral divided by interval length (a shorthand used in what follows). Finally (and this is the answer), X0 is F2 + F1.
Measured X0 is 1387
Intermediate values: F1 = 1233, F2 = 154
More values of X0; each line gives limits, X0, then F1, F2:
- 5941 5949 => 1256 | 1116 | 140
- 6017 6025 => 1237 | 1100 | 137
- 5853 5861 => 1287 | 1144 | 143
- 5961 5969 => 1225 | 1089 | 136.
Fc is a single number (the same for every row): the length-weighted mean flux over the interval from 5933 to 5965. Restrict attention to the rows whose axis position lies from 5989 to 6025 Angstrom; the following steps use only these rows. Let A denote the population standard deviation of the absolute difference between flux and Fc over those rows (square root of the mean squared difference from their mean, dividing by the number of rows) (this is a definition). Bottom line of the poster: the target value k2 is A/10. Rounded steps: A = 1.9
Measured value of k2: 0.19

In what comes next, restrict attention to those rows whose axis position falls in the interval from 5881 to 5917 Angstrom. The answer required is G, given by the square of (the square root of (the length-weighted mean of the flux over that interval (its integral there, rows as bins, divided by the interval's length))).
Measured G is 126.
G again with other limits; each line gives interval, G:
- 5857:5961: 137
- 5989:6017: 141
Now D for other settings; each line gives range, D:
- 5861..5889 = -53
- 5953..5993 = 1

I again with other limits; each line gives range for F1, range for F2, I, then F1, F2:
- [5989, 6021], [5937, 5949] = 71.7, 142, 142.9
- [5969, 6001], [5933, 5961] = 72.0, 144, 142.9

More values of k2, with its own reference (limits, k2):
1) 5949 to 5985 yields 0.20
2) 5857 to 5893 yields 1.12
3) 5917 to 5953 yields 0.16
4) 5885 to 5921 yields 1.40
